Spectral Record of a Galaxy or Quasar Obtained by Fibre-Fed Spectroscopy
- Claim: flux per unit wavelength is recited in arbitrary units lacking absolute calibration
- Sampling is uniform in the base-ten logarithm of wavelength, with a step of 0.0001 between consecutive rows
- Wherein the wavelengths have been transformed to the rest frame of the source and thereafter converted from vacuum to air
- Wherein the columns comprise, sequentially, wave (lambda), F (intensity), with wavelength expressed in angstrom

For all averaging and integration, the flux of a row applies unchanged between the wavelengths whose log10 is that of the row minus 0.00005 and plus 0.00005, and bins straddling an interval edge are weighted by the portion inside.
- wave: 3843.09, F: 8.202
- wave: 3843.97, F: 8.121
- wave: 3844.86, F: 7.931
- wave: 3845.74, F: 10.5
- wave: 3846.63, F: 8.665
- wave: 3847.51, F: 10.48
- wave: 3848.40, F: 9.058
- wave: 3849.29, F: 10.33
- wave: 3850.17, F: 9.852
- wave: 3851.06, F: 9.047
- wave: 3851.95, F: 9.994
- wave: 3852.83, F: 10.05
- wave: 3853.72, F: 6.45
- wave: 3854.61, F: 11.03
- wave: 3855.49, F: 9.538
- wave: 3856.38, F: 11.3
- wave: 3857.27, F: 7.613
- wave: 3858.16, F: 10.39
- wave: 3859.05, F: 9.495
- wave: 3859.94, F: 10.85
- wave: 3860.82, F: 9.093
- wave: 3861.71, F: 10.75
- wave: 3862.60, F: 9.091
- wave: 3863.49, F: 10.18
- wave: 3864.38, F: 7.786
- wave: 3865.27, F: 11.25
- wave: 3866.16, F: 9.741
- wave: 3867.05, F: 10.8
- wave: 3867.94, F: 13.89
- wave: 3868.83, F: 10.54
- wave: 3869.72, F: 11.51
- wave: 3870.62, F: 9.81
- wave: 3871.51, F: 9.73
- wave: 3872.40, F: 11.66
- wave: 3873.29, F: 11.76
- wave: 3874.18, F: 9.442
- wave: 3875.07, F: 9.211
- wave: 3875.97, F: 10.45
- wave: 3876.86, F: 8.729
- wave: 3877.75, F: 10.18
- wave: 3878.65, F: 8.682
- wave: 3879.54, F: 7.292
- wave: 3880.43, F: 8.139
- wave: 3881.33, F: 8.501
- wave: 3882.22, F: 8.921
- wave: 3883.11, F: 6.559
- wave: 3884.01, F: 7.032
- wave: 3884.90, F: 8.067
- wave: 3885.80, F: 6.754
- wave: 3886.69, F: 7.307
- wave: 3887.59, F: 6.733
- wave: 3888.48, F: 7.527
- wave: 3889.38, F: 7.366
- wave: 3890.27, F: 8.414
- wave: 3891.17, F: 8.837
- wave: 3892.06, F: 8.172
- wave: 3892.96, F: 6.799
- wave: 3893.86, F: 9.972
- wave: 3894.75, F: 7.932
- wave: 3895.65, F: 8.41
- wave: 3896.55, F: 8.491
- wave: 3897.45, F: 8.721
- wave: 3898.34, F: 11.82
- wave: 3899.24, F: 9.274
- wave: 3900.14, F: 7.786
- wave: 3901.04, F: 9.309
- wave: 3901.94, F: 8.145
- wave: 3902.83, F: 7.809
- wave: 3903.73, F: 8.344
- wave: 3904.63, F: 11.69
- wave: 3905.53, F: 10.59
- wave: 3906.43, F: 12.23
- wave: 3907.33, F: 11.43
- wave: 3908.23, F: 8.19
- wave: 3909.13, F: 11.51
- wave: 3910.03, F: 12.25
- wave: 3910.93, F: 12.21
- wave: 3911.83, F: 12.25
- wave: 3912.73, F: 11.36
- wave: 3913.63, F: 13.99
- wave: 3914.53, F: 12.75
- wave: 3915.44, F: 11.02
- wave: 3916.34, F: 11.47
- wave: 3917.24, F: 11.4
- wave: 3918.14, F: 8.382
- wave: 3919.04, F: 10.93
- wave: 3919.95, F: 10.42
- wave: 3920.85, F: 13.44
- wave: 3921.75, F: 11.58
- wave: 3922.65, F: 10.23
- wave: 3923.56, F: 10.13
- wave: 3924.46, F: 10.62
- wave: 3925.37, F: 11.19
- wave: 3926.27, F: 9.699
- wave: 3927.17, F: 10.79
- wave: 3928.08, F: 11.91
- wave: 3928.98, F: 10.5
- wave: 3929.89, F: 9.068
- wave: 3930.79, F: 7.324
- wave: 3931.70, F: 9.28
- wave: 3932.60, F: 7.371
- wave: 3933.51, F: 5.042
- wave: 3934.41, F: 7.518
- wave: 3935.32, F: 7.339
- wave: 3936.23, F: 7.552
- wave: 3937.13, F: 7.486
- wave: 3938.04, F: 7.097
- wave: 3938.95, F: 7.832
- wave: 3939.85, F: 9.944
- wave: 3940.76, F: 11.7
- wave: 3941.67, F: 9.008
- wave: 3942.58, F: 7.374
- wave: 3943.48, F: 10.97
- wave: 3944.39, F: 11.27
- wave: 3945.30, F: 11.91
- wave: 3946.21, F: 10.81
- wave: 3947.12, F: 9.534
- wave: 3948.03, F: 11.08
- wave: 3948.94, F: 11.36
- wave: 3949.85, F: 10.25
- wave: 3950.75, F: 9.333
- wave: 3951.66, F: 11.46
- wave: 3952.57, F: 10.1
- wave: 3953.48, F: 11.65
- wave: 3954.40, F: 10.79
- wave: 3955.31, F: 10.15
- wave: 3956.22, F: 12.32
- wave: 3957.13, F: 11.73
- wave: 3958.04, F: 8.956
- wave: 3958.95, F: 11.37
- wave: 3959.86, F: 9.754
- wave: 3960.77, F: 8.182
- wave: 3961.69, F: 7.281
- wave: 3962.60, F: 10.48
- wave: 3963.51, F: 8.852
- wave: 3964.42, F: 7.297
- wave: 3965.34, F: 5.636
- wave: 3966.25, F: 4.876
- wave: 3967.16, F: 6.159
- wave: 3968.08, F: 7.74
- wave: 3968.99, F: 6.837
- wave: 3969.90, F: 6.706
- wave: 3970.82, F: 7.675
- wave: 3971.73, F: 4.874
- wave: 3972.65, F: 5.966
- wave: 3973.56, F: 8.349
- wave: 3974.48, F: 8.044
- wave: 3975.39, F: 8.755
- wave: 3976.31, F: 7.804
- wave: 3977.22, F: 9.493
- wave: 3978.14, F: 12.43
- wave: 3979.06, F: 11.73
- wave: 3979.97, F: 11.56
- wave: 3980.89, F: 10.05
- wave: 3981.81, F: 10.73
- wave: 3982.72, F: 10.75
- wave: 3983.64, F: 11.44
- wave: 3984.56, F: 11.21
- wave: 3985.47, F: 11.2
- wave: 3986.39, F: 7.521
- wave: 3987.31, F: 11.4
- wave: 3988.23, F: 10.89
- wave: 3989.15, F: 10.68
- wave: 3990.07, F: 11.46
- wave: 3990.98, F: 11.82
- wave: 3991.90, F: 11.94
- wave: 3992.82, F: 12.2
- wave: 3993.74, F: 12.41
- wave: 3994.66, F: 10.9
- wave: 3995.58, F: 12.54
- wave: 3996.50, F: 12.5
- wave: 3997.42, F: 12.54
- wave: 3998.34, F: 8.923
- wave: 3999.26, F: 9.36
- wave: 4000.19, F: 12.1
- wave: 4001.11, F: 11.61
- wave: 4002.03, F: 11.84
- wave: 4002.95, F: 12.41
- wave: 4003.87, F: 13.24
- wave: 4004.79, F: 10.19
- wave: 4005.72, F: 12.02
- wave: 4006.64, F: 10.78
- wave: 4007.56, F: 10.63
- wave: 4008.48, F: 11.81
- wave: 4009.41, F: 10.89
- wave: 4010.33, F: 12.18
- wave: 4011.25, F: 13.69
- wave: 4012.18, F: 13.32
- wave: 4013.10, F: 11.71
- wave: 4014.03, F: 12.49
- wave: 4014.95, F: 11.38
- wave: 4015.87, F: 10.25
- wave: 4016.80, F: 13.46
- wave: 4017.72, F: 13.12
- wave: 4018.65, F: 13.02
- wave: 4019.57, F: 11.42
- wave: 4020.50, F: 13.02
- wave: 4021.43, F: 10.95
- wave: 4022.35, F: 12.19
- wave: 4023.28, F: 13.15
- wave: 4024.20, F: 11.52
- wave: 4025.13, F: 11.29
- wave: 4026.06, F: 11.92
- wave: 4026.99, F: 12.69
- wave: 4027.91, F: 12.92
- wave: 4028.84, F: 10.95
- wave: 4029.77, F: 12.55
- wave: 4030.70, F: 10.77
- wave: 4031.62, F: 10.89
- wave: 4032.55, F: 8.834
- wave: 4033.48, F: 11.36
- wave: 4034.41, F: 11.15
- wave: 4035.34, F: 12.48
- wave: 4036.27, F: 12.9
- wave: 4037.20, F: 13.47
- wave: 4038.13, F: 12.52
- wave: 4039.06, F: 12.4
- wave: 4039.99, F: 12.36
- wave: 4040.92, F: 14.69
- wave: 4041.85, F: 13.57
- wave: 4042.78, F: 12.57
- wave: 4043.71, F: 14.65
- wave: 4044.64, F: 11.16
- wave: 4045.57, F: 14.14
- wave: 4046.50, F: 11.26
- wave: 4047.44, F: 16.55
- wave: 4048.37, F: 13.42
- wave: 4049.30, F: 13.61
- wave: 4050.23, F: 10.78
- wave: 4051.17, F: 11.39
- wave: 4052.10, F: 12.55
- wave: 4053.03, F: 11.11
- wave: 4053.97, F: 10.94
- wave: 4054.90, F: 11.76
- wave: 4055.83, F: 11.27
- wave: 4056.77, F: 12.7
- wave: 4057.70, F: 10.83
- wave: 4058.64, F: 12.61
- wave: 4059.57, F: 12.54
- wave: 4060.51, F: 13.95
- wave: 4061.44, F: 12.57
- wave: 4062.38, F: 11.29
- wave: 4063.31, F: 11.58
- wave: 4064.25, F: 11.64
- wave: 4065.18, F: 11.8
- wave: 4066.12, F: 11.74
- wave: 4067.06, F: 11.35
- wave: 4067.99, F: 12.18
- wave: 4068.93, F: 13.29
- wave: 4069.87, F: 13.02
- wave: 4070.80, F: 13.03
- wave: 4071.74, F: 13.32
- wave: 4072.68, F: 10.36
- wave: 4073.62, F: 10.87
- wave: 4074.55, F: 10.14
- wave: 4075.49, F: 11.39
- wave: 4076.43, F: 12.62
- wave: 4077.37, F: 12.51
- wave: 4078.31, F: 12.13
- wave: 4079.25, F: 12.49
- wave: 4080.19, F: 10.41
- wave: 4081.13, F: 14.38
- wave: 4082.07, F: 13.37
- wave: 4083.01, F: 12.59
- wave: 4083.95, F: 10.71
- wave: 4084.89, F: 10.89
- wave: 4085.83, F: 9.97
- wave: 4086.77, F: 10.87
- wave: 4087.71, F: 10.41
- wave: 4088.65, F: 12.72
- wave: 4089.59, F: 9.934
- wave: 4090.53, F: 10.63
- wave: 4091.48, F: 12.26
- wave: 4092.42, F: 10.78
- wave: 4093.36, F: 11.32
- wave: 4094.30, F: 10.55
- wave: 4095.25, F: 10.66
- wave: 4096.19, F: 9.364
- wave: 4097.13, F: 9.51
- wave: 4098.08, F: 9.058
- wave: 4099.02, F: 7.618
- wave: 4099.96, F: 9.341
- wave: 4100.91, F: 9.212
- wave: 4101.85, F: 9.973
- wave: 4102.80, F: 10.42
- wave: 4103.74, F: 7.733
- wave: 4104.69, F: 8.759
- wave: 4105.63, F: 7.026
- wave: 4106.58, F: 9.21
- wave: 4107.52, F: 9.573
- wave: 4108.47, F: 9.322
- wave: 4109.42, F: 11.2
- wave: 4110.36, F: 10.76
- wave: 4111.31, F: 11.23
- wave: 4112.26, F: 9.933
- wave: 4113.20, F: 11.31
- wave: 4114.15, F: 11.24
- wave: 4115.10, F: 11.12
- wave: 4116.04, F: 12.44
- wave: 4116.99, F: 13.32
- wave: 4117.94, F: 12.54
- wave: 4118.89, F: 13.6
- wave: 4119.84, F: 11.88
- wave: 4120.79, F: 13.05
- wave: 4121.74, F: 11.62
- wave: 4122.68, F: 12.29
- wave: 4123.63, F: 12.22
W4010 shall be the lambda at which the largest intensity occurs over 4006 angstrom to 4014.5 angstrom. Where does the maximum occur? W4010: 4011.25 angstrom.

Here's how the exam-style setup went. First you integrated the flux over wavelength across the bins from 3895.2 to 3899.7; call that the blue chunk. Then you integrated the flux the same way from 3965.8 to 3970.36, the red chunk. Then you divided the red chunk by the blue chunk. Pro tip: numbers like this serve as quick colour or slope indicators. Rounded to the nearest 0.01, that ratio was 0.70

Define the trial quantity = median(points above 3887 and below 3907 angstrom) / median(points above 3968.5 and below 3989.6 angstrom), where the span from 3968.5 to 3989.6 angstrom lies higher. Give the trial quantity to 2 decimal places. 0.84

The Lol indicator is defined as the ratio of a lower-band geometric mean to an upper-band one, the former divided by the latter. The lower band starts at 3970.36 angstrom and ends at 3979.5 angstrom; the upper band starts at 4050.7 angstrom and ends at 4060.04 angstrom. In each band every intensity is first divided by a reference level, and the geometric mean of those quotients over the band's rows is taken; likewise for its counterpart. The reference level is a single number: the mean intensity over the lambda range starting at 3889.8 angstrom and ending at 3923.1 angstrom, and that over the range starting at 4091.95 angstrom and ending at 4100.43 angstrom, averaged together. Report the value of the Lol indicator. 0.70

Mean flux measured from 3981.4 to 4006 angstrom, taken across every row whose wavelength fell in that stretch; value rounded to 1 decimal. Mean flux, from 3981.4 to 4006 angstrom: 11.3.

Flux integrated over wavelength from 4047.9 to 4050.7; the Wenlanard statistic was 35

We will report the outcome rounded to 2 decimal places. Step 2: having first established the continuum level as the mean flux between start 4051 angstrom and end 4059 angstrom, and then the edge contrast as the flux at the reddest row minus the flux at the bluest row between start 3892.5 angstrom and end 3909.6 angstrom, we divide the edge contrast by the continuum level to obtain 0.40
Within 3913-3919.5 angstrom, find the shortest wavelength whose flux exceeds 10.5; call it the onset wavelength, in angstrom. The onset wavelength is 3913.63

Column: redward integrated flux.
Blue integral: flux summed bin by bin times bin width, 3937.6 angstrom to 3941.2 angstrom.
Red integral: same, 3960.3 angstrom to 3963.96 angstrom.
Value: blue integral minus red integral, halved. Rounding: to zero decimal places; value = 1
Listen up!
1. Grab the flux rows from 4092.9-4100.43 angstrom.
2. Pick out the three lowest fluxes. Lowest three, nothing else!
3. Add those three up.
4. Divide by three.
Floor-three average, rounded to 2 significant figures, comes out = 8.7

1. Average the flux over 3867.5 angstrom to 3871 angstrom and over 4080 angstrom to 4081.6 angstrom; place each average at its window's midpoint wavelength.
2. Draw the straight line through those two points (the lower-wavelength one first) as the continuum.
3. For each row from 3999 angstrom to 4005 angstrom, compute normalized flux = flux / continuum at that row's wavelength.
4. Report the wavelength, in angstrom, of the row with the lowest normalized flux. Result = 3999.26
